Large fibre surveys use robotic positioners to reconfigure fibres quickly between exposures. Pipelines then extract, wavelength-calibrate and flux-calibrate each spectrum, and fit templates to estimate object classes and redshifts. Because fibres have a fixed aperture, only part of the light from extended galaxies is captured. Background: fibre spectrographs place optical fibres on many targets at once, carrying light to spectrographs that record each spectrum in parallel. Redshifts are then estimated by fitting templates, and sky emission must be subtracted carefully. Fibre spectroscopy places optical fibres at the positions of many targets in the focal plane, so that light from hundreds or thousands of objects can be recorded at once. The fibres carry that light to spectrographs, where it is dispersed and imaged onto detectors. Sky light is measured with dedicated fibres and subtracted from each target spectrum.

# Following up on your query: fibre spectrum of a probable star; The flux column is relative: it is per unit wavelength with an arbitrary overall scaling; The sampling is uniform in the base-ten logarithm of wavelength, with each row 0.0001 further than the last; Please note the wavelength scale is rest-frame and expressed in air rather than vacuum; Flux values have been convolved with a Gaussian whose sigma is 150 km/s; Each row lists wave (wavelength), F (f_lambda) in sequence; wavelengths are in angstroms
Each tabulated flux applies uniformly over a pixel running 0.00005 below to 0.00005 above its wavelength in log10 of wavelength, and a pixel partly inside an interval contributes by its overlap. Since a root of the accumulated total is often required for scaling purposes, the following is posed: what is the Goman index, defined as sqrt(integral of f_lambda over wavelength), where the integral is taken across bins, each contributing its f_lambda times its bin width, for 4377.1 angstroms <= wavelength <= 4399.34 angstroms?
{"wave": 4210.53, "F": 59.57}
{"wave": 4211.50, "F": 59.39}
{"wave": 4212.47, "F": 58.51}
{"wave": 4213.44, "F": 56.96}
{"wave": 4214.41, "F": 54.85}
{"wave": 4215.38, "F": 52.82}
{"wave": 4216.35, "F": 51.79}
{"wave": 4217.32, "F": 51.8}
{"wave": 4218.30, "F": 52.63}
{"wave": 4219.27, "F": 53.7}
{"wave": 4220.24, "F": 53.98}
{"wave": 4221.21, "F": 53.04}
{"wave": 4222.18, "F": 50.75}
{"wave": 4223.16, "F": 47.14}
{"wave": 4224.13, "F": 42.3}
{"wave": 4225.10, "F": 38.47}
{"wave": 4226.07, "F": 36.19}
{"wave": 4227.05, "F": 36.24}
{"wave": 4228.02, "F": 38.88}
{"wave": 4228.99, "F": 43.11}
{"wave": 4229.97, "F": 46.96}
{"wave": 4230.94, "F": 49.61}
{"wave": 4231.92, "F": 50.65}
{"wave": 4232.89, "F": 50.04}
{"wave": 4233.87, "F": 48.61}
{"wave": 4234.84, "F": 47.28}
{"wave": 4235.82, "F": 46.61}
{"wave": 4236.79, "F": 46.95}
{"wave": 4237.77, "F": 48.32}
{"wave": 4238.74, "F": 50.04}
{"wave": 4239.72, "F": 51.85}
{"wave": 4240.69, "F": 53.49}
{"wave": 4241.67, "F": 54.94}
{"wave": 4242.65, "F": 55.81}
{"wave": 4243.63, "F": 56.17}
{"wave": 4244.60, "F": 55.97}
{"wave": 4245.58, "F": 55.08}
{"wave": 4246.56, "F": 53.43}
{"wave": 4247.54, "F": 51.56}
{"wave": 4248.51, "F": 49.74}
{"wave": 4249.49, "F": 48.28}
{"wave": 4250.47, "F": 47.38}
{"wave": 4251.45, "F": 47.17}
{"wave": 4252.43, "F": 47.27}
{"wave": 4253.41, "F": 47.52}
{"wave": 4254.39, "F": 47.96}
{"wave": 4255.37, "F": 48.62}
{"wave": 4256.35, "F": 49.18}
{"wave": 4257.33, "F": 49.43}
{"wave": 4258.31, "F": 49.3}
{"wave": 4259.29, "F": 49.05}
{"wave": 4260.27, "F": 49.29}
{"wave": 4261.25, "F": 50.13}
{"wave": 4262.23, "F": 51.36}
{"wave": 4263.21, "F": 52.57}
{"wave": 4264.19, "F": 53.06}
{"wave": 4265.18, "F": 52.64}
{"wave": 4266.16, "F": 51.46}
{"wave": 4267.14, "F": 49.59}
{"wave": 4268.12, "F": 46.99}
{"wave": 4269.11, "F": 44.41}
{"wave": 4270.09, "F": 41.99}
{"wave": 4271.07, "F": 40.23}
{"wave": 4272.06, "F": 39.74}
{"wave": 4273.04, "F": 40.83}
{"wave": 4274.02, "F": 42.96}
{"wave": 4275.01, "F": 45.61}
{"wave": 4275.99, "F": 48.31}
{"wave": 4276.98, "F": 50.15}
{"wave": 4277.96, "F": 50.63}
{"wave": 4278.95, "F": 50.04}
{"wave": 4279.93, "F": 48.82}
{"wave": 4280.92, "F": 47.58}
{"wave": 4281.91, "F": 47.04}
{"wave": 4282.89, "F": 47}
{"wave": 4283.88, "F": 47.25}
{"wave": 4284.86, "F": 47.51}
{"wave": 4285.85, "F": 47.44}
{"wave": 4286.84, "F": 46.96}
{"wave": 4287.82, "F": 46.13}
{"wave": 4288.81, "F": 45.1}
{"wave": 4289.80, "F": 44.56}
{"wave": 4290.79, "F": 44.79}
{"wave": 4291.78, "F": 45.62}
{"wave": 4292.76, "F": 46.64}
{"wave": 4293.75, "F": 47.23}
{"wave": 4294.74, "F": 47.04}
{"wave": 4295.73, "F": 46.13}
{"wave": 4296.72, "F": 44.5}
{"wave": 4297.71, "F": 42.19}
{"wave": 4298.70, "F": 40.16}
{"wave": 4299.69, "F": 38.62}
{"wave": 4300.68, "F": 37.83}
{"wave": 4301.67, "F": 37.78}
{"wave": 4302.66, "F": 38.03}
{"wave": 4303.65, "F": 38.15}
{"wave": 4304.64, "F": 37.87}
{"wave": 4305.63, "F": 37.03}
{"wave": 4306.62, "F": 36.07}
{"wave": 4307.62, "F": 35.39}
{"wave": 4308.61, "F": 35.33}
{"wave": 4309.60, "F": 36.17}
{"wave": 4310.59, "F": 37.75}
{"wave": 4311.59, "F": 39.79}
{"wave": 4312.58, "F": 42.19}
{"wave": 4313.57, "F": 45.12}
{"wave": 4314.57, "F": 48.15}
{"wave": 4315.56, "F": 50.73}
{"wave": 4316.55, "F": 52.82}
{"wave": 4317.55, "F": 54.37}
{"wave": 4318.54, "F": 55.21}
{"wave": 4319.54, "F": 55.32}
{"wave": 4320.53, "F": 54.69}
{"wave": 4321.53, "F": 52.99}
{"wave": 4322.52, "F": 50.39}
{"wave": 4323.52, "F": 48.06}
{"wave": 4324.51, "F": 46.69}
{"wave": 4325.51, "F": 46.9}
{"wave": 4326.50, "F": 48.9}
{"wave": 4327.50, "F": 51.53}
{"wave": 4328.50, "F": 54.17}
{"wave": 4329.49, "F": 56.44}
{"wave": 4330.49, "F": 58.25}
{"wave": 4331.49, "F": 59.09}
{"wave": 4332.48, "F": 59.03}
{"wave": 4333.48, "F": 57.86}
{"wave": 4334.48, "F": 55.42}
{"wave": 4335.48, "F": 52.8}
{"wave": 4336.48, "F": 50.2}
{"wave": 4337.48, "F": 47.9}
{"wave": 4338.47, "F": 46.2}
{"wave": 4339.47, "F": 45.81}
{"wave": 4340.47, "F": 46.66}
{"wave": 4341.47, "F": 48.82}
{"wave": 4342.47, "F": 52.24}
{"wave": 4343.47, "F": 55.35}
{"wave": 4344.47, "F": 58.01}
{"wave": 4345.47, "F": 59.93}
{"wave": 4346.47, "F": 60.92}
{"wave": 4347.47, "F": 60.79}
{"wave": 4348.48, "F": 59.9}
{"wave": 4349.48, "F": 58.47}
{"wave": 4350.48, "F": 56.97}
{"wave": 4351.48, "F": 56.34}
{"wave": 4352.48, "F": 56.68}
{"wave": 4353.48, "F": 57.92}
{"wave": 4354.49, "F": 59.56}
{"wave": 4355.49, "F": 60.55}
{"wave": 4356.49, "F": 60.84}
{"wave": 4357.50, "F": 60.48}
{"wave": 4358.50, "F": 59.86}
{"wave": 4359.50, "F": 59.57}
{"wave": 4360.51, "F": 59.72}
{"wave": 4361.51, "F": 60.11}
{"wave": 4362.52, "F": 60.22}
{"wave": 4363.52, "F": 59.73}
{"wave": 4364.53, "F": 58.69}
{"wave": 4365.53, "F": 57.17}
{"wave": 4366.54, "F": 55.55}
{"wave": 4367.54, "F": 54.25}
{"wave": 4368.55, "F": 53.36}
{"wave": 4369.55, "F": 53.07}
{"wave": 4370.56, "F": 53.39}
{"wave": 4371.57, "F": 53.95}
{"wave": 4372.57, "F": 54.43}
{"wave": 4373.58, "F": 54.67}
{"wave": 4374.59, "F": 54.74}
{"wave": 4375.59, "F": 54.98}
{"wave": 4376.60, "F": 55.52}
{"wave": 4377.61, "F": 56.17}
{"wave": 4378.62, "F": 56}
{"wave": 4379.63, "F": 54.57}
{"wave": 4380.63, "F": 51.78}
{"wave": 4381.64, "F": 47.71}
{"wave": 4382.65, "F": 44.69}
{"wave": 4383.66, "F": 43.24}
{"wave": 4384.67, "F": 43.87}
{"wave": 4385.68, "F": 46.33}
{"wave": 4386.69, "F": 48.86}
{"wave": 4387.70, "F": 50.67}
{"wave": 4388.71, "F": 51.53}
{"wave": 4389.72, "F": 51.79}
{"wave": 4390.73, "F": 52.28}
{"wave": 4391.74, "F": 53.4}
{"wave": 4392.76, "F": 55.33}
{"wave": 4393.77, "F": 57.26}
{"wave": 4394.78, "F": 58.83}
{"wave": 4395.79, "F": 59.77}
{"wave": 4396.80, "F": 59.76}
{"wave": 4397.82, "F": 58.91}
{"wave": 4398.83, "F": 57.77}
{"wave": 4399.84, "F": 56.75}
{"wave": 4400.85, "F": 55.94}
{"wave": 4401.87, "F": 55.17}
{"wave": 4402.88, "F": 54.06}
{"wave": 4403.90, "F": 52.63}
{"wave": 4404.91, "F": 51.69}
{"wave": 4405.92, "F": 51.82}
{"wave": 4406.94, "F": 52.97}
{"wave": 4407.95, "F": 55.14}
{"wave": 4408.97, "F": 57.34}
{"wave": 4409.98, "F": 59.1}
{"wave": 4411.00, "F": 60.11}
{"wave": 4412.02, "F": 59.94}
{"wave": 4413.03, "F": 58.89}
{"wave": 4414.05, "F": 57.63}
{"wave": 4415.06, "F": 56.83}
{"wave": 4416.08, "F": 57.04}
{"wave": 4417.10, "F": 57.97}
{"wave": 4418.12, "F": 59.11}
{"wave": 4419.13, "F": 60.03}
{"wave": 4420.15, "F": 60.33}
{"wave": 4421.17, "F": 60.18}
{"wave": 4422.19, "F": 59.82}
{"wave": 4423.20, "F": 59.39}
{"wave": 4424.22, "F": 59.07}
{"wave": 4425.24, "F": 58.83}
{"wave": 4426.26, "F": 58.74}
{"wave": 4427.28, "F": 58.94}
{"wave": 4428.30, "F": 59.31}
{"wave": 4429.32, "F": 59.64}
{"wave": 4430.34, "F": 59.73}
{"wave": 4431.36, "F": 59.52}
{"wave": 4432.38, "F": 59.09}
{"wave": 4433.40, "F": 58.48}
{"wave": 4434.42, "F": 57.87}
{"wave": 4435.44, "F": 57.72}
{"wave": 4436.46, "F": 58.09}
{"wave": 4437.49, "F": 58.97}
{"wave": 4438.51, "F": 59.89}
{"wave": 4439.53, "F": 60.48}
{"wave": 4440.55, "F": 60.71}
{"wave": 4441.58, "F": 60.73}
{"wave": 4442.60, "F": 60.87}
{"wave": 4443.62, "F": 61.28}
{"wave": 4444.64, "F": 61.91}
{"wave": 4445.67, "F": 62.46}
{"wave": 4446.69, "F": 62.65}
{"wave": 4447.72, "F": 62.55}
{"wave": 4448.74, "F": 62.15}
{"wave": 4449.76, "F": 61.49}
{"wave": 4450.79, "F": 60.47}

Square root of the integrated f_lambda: 34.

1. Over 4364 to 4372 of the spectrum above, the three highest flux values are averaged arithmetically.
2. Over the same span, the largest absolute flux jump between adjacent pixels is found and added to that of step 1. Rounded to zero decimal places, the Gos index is 59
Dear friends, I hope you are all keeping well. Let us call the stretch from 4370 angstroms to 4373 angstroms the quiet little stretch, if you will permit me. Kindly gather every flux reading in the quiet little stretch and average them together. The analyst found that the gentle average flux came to 54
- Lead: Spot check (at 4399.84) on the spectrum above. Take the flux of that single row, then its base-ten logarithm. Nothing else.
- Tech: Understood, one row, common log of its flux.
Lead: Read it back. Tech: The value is 1.75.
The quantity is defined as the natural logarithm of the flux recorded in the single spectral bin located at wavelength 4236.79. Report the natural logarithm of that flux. 3.85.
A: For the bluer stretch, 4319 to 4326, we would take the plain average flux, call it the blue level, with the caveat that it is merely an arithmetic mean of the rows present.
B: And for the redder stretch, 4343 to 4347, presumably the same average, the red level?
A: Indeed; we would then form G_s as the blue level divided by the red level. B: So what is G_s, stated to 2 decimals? 0.87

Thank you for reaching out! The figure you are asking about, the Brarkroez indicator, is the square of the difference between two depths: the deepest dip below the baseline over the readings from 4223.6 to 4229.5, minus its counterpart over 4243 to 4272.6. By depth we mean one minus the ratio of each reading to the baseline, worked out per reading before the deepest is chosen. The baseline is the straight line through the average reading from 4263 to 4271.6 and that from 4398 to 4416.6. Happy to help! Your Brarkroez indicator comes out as 0.001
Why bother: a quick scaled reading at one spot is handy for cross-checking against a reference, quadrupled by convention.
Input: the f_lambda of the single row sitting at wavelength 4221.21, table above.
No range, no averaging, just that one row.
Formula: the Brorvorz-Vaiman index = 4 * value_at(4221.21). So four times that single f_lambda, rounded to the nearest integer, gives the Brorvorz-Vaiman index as 212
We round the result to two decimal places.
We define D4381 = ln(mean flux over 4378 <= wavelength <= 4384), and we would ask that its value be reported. 3.91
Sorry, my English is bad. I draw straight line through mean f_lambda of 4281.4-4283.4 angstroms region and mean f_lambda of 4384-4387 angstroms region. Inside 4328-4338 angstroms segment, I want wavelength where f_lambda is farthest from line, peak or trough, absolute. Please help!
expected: 4331.49 angstroms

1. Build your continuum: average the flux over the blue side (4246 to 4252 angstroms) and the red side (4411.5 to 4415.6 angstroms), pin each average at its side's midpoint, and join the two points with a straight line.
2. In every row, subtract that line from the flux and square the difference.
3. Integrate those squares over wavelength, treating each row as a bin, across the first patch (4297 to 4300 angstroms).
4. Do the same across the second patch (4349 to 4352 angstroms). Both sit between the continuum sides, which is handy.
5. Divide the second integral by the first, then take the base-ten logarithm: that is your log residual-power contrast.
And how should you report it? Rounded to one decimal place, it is -1.4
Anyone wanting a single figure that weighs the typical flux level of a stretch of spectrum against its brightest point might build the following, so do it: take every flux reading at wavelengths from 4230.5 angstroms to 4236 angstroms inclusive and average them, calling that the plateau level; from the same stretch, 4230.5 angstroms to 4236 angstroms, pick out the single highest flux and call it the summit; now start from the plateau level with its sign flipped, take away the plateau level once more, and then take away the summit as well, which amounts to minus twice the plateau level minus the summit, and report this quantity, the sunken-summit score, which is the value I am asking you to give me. -148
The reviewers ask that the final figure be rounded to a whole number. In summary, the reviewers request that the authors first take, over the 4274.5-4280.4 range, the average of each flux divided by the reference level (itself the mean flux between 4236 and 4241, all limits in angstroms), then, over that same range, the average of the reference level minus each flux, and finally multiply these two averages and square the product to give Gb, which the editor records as 1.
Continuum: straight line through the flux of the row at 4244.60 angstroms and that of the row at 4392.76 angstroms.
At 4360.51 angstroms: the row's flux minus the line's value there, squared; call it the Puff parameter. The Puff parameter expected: 18.1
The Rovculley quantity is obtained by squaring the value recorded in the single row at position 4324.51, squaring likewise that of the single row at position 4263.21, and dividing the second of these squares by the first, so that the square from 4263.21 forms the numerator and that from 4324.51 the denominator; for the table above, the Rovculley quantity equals 1.3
